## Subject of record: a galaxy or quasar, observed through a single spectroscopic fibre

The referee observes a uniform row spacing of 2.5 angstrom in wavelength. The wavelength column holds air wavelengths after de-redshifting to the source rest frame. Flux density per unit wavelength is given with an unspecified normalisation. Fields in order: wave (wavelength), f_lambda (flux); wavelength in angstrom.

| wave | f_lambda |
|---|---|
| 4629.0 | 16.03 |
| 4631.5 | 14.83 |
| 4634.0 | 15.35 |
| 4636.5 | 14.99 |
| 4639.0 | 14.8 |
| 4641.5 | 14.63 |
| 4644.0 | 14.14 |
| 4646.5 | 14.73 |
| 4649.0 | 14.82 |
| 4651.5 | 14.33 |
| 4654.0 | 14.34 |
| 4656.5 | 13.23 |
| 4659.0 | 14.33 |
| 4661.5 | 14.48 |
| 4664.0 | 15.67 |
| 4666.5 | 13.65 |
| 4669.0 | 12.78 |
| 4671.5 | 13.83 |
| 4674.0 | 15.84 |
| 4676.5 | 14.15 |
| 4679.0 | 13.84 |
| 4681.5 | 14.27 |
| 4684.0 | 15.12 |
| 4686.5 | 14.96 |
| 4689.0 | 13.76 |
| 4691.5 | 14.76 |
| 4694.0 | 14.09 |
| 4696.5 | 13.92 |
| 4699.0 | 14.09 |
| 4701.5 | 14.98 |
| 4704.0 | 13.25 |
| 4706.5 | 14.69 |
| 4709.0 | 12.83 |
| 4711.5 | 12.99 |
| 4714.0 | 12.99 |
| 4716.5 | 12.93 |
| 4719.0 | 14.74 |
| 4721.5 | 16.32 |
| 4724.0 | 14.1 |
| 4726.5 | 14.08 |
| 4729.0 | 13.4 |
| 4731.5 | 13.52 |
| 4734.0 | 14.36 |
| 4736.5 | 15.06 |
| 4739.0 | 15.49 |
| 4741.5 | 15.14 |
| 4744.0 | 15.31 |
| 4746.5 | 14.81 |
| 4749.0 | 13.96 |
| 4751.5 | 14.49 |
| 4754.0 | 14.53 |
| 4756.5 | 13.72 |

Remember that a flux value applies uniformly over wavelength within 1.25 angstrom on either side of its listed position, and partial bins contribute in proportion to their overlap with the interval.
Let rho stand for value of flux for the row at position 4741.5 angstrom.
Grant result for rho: 15.14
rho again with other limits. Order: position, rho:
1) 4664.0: 15.67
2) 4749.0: 13.96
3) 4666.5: 13.65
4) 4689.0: 13.76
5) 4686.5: 14.96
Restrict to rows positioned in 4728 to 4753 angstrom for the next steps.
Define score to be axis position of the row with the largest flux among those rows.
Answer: 4739.0 angstrom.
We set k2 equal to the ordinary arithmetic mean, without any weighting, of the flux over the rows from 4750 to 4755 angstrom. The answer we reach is 14.51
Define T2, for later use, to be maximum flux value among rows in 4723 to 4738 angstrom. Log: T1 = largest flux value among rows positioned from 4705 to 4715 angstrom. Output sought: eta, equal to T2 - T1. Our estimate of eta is 0.37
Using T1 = 14.69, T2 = 15.06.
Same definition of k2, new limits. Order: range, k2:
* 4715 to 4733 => 14.16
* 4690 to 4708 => 14.25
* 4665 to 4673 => 13.42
